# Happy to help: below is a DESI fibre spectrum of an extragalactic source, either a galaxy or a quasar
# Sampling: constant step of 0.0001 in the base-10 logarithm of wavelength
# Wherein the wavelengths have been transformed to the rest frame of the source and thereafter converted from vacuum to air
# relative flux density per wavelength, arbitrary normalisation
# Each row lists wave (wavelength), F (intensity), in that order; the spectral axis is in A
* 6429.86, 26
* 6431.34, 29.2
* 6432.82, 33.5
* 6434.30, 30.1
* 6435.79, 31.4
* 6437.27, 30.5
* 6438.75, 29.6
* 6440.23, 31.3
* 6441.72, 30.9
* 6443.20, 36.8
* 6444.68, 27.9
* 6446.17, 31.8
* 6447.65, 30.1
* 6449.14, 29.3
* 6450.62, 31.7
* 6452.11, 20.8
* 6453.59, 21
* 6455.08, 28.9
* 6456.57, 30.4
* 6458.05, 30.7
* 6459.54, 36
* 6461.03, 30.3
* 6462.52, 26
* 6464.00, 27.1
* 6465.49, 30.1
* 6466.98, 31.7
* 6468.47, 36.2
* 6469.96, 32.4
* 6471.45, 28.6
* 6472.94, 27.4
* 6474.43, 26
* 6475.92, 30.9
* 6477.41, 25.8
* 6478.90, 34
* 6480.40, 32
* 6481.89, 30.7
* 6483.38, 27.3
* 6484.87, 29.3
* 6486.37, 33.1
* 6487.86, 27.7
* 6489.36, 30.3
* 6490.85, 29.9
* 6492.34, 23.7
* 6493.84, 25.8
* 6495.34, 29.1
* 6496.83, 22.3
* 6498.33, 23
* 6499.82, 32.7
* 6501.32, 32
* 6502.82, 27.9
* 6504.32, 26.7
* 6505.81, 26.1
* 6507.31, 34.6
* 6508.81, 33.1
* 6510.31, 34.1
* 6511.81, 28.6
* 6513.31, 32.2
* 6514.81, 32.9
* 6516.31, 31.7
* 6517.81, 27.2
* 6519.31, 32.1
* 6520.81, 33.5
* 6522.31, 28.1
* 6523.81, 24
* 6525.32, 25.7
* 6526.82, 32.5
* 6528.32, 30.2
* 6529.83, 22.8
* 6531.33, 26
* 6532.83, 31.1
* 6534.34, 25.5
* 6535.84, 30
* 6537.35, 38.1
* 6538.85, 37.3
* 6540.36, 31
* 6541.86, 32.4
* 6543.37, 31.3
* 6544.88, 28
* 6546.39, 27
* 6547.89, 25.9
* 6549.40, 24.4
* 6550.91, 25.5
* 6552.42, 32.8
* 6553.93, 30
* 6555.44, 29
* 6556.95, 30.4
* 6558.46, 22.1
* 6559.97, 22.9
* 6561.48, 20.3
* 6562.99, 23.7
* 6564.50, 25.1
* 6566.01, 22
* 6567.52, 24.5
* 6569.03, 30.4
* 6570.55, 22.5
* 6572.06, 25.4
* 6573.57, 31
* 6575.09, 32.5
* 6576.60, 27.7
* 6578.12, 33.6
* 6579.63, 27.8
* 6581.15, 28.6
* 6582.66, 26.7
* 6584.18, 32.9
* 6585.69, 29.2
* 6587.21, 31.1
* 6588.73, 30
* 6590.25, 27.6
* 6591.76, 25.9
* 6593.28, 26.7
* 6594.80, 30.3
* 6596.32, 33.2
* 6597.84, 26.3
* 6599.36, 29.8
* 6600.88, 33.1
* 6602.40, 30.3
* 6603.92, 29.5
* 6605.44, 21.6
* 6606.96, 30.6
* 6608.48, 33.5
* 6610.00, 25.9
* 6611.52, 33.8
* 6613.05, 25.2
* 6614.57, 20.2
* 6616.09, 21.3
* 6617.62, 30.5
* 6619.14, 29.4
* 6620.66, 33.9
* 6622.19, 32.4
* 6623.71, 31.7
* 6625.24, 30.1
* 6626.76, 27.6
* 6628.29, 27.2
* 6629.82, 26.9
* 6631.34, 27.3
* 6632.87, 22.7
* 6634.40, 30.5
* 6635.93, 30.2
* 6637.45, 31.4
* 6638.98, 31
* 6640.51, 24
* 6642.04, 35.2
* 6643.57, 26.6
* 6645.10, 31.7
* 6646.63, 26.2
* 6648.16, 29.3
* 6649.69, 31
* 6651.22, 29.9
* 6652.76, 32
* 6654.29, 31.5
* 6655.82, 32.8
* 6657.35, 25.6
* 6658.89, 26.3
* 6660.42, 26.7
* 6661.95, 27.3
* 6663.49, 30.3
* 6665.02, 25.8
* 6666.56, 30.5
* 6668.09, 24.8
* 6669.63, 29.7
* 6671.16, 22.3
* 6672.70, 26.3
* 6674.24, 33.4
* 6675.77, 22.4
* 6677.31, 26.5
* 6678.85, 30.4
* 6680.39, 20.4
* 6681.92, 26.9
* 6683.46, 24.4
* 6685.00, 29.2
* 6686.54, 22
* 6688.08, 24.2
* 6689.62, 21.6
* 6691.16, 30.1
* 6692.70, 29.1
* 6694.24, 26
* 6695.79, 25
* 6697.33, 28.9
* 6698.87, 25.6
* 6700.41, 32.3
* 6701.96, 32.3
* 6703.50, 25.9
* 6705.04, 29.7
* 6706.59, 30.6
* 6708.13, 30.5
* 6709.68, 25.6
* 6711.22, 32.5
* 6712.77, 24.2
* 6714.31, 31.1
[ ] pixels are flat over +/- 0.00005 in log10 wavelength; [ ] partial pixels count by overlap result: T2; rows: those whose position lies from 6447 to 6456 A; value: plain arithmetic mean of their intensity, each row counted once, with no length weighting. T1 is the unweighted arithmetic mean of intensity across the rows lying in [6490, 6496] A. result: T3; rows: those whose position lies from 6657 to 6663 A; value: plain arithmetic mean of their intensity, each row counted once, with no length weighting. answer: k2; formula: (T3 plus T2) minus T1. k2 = 26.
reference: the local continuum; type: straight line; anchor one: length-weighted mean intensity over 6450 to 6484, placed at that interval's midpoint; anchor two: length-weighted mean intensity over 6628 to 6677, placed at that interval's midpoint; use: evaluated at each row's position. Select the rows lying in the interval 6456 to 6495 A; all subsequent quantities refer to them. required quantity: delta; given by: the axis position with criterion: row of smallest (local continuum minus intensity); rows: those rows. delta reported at 6468.47 A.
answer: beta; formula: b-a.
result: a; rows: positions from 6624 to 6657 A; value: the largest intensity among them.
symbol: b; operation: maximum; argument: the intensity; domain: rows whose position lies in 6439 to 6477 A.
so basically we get 2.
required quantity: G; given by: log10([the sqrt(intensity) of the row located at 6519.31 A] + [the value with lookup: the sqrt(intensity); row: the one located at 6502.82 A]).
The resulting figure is 1.04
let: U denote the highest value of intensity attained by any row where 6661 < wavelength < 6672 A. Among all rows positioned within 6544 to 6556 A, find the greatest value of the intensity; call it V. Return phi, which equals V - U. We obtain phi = 2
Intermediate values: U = 30.5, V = 32.8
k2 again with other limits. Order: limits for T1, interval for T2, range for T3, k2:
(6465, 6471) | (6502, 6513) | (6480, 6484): 28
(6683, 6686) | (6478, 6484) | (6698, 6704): 33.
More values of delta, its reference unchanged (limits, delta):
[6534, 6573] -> 6537.35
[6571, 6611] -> 6608.48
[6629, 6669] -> 6642.04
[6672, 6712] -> 6674.24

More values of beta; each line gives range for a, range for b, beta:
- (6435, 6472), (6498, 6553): 1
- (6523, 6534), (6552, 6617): 1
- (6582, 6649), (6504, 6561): 3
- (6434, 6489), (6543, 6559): -4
